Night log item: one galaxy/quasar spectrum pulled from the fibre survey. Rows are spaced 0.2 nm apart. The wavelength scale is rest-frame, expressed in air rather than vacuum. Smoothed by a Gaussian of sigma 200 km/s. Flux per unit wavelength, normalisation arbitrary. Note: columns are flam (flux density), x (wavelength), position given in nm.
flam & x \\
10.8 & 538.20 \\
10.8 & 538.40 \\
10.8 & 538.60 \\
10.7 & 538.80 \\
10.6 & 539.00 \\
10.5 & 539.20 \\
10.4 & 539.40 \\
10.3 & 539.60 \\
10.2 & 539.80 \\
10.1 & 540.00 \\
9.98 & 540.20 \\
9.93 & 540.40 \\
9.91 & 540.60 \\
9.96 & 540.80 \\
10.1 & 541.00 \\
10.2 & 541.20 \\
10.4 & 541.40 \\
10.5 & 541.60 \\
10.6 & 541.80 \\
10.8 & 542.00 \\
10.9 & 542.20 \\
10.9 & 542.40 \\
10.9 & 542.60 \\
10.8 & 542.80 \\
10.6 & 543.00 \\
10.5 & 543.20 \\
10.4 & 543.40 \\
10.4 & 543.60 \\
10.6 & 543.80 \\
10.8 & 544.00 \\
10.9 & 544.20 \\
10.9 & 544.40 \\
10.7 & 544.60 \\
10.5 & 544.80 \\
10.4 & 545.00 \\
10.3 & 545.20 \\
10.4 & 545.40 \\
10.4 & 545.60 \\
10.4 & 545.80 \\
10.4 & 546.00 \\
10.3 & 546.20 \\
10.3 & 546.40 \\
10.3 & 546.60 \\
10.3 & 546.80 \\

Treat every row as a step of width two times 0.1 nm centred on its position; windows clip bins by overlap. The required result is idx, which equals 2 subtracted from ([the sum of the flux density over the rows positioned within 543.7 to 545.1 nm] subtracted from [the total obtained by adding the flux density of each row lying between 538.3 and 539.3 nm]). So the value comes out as -23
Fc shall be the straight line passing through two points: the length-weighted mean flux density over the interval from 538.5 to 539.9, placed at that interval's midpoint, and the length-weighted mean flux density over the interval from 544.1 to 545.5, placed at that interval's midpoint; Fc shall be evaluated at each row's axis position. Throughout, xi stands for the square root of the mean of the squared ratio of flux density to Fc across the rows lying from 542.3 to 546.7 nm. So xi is 0.997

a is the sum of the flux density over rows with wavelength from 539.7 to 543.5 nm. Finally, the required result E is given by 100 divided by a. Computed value 0.5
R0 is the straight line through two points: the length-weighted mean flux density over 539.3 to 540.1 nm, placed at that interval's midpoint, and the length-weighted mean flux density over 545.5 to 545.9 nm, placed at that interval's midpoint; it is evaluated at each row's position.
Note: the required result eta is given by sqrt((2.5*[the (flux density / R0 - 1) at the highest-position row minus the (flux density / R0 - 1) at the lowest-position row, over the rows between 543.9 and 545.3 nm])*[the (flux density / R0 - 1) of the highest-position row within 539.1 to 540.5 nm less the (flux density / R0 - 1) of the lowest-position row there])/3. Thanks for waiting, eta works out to 0.029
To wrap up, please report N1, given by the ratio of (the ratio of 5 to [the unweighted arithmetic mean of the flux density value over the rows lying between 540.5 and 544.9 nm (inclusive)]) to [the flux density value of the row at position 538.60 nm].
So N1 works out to 0.0439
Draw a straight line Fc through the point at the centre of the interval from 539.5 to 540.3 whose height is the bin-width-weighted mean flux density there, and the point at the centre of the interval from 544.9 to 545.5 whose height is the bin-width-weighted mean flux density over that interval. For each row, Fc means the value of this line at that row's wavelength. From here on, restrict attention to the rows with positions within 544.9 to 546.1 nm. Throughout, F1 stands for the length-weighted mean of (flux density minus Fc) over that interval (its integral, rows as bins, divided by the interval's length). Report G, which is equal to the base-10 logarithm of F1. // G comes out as -2.39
